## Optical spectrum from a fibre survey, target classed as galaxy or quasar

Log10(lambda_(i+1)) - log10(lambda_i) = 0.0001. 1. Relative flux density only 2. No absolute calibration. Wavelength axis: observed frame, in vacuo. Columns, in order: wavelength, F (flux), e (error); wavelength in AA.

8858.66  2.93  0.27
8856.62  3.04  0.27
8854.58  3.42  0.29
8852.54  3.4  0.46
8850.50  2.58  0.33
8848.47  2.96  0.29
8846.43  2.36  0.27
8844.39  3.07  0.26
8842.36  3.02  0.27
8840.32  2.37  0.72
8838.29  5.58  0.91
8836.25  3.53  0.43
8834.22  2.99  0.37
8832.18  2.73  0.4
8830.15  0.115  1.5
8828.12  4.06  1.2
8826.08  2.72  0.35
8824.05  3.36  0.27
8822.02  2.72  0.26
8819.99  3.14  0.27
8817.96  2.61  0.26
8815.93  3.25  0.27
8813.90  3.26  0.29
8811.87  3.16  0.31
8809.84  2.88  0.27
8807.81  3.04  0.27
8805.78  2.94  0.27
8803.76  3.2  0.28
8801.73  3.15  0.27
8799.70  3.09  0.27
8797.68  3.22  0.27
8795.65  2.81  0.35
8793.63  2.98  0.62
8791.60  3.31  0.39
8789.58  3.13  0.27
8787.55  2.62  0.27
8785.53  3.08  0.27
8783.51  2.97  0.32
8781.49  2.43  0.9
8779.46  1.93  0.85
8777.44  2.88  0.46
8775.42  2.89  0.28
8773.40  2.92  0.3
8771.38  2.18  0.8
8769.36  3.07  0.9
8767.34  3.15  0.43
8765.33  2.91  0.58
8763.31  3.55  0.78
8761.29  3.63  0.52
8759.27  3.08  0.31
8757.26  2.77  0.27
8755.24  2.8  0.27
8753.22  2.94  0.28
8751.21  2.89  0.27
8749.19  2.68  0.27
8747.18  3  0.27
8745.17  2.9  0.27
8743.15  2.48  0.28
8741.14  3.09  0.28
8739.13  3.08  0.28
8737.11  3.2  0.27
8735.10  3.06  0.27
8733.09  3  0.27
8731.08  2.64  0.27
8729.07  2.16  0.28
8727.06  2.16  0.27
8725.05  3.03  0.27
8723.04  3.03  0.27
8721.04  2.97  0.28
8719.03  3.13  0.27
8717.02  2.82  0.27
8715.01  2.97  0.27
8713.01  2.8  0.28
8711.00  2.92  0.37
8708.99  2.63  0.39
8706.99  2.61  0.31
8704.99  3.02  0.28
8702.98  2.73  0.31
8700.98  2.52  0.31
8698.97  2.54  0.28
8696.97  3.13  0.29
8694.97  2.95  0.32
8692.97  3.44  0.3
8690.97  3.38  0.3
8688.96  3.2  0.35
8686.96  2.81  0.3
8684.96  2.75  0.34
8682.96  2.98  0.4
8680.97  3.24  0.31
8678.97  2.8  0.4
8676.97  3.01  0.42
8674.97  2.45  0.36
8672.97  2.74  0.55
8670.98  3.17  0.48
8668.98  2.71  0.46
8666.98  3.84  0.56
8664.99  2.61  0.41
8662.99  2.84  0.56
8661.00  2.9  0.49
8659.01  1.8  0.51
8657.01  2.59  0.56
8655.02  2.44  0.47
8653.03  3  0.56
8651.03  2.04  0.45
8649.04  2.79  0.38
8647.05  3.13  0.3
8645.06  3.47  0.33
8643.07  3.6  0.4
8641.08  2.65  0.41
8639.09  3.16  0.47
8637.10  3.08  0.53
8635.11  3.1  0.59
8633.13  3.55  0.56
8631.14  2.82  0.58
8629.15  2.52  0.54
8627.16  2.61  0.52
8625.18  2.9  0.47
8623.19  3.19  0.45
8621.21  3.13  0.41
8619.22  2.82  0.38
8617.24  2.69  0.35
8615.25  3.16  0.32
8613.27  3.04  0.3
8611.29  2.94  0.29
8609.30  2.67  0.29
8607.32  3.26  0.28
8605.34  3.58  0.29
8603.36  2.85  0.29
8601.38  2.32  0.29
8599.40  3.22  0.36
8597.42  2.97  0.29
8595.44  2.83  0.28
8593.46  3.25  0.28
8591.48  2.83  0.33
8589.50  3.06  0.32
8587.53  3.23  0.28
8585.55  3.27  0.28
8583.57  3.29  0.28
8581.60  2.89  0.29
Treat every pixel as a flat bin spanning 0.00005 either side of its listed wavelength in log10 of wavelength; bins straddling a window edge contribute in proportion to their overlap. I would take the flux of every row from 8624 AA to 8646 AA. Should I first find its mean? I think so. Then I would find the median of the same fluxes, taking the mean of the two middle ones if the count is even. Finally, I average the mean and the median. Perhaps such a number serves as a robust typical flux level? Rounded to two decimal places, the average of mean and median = 3.06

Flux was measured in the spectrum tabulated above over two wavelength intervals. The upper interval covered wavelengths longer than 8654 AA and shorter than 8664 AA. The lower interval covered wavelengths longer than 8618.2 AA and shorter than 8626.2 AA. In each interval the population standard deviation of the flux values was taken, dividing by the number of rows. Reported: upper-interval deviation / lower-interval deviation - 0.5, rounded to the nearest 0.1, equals 2.1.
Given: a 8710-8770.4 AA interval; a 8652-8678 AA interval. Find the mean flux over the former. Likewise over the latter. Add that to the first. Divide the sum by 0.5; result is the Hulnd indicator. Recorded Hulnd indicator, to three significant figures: 11.4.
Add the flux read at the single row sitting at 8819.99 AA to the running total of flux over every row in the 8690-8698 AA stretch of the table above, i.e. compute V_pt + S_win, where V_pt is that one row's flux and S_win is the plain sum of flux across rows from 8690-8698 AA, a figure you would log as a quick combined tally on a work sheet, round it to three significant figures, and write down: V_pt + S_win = 16.0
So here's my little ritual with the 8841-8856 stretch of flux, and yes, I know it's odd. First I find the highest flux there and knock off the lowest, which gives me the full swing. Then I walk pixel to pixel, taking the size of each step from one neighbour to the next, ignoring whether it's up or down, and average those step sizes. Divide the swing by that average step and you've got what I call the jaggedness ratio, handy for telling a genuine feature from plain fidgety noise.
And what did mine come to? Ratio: 2.47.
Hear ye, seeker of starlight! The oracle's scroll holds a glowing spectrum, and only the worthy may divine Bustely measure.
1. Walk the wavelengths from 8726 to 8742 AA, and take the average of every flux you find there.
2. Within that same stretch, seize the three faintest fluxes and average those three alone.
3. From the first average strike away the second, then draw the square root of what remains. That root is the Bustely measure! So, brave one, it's 0.69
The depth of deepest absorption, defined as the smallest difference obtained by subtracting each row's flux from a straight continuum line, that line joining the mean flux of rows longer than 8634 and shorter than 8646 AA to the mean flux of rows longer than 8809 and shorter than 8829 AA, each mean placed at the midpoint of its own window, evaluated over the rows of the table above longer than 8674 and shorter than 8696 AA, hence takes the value -0.28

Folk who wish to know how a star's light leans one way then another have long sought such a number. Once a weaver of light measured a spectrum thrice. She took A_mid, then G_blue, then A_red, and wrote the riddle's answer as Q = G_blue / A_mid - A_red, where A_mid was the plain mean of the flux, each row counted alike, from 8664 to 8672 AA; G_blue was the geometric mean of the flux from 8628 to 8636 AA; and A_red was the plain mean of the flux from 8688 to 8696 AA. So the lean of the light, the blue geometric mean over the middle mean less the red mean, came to -2.28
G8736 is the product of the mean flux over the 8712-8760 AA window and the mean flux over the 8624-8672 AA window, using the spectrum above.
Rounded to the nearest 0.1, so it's 8.3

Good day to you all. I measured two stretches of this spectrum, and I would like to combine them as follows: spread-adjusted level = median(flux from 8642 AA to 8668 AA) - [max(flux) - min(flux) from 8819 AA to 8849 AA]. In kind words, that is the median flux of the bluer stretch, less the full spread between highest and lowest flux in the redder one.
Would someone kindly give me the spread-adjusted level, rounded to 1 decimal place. -2.6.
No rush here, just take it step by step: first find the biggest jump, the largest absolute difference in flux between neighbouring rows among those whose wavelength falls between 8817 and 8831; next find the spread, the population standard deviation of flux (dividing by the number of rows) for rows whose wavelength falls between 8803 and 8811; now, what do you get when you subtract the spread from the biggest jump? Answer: 3.8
